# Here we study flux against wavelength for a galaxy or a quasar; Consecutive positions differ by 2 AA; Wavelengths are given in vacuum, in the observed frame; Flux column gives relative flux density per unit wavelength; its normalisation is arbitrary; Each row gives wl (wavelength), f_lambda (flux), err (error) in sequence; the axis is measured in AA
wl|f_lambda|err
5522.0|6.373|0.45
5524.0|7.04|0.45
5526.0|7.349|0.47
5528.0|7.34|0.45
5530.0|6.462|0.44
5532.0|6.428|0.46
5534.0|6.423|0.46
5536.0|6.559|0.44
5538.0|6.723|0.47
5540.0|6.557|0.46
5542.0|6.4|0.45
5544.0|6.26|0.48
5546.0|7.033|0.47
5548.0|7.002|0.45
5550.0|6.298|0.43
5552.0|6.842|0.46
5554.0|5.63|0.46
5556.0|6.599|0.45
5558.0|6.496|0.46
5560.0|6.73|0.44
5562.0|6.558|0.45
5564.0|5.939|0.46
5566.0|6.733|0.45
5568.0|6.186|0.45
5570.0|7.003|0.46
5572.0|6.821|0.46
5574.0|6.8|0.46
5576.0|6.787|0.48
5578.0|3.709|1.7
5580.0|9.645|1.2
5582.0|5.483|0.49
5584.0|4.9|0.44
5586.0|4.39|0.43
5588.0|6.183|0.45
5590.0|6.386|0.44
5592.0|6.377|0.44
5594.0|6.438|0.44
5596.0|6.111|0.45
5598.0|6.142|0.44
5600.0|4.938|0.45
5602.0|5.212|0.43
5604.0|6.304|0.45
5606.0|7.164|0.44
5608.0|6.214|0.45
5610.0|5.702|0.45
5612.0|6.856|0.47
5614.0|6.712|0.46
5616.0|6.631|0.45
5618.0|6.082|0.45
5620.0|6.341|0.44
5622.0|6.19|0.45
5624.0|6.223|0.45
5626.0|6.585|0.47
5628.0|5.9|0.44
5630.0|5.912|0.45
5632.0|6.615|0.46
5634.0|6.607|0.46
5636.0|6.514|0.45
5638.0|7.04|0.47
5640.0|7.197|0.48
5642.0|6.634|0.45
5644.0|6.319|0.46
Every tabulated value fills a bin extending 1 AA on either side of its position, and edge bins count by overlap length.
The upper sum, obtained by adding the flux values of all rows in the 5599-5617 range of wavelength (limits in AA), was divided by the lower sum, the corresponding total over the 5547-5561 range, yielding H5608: 1.2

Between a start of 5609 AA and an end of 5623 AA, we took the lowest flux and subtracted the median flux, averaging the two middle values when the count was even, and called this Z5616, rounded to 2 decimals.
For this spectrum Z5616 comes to -0.64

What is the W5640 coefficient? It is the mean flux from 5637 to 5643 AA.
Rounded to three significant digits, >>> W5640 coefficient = 6.96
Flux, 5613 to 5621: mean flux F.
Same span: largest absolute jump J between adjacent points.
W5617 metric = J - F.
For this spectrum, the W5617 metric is -5.9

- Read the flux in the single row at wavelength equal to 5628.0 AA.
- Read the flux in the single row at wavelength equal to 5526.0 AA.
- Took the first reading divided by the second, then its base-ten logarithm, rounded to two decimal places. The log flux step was -0.10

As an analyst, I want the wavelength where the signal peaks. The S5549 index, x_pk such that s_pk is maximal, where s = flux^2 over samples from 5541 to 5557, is 5546.0 AA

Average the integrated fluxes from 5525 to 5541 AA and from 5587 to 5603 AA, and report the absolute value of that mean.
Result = 102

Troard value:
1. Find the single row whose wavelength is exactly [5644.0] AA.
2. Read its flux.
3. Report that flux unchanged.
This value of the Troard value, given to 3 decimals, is 6.319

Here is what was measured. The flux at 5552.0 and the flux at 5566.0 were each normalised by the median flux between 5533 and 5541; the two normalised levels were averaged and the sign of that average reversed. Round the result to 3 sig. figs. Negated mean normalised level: -1.03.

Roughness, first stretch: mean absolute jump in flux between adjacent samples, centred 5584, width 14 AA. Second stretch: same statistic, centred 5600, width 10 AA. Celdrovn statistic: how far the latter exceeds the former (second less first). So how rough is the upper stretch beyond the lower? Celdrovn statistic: -1.5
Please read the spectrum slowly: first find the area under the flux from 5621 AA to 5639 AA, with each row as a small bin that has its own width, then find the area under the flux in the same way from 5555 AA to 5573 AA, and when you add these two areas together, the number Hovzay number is 233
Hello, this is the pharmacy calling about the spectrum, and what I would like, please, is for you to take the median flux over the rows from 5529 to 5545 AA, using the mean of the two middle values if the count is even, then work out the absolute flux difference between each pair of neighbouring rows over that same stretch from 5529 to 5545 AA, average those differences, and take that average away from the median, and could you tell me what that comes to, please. 6.33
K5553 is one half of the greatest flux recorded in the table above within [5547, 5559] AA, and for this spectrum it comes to 3.50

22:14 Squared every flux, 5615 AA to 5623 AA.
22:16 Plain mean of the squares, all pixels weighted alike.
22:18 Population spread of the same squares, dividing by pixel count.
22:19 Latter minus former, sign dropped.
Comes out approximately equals 37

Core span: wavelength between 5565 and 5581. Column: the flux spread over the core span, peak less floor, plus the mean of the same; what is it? 13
